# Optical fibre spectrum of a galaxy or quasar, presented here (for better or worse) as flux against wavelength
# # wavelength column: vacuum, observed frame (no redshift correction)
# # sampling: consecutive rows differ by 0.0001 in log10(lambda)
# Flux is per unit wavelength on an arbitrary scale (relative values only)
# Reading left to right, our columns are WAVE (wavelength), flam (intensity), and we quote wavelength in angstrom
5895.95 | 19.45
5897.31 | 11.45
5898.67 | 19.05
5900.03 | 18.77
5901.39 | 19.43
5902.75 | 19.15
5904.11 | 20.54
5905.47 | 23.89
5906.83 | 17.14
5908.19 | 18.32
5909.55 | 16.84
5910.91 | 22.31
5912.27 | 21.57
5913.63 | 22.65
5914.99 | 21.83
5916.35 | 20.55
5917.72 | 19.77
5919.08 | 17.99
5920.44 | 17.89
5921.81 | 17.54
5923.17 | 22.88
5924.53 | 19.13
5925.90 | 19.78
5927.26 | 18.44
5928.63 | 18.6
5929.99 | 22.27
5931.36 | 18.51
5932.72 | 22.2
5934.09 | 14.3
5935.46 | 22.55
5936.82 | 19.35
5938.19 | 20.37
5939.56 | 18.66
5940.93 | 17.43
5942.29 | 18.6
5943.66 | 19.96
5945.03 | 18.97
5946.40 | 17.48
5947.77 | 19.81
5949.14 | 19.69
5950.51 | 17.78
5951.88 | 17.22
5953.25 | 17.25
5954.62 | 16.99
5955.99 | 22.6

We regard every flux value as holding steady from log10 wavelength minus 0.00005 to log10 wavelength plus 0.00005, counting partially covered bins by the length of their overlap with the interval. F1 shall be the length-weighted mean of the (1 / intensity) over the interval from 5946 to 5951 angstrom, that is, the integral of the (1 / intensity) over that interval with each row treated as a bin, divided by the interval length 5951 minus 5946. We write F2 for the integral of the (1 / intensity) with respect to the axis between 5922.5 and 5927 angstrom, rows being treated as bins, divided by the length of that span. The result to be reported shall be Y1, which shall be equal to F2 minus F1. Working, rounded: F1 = 0.0534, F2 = 0.049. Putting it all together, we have -0.0040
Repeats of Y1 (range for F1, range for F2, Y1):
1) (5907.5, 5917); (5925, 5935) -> 0.0038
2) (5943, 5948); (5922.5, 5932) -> -0.0023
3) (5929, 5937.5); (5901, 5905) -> -0.0015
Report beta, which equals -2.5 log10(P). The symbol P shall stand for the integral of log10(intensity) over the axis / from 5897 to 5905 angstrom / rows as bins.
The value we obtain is -2.5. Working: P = 10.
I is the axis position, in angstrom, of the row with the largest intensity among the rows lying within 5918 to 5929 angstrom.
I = 5923.17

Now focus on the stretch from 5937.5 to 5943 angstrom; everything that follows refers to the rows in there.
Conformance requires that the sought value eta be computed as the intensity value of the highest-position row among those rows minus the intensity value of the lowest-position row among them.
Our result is -1.8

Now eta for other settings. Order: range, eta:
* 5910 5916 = -0.5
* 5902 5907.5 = -2.0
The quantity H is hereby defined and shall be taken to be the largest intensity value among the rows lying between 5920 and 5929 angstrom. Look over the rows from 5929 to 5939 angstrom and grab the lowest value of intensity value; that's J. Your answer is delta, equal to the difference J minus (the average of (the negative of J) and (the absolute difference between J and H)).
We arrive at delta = 17.2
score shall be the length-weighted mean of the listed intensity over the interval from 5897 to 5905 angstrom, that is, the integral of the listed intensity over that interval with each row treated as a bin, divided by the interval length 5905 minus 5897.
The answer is 18.5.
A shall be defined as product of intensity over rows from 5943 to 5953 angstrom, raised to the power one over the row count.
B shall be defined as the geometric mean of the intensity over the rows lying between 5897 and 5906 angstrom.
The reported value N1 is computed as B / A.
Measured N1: 0.99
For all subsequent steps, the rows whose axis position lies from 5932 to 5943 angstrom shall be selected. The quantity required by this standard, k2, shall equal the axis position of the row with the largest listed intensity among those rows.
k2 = 5935.46 angstrom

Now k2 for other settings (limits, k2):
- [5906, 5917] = 5913.63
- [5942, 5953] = 5943.66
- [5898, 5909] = 5905.47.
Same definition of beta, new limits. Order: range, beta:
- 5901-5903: -1.0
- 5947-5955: -2.5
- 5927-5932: -2.0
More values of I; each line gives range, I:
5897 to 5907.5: 5905.47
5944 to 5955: 5947.77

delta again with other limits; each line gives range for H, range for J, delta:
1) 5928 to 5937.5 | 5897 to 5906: 11.6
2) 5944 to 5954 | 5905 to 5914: 23.8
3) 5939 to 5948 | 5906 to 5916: 23.7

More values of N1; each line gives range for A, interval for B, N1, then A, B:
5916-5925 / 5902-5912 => 1.01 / 19.3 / 19.6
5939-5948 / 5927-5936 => 1.04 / 18.7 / 19.3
